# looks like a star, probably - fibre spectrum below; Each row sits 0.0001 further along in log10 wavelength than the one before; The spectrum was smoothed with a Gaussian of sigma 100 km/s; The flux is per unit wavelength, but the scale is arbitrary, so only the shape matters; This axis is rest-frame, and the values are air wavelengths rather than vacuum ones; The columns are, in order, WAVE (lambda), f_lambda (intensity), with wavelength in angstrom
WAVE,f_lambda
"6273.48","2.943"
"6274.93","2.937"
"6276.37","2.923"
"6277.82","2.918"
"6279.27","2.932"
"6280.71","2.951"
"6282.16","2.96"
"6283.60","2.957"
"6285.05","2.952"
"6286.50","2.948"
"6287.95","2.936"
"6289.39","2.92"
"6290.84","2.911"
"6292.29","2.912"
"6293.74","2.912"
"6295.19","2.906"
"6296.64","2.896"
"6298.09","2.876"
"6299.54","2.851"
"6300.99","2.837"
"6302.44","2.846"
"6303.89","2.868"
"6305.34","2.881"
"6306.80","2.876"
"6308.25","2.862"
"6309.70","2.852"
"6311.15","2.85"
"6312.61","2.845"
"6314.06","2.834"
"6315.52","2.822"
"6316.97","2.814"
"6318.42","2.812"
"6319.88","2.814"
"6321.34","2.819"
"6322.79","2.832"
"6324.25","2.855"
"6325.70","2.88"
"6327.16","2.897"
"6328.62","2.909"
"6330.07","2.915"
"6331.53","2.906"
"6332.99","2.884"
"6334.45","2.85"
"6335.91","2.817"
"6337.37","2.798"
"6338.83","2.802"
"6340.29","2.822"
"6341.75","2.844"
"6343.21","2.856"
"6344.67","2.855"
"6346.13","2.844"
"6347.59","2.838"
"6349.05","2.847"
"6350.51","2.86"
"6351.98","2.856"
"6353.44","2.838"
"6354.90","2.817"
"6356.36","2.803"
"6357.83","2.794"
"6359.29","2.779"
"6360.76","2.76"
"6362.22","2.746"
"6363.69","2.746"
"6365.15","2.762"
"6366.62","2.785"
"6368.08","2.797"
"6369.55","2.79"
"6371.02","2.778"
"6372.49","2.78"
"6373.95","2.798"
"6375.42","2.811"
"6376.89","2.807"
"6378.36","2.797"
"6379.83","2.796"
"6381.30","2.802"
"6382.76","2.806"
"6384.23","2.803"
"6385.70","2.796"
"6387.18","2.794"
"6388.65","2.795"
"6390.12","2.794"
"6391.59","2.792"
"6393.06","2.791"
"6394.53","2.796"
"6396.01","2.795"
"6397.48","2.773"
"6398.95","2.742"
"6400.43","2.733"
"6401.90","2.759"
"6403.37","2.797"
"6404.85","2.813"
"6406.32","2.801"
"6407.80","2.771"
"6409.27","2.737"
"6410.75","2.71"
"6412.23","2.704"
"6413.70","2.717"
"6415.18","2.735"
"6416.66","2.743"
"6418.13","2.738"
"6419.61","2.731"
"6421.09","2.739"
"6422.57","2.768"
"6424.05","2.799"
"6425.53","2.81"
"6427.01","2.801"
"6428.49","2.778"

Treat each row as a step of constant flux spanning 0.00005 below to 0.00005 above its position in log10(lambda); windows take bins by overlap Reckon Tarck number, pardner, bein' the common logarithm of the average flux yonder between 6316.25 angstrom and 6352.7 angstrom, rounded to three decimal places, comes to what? 0.455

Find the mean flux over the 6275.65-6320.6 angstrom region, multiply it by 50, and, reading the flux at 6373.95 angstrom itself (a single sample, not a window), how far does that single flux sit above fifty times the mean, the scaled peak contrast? -141.5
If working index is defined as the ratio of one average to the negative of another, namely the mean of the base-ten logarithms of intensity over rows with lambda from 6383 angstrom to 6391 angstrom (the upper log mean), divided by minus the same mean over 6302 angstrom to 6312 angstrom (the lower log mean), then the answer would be -0.978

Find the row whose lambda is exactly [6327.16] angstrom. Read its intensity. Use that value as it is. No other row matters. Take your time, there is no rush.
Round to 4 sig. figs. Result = 2.897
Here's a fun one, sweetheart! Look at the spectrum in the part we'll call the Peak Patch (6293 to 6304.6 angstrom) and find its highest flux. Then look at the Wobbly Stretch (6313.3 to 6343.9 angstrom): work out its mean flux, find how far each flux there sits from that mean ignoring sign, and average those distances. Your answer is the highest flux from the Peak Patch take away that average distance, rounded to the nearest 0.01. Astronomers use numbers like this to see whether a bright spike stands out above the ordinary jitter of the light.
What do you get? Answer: 2.88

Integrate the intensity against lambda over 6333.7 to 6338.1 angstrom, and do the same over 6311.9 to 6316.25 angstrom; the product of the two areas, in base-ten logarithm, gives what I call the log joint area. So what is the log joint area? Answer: 2.18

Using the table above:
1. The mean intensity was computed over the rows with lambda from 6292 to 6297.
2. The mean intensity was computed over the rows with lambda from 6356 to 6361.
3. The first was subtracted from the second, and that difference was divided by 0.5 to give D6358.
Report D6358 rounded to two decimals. -0.25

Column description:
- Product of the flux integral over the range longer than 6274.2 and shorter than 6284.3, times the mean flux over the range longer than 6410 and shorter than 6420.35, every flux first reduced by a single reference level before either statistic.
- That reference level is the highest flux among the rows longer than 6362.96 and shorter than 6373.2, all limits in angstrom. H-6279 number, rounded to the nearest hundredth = -0.10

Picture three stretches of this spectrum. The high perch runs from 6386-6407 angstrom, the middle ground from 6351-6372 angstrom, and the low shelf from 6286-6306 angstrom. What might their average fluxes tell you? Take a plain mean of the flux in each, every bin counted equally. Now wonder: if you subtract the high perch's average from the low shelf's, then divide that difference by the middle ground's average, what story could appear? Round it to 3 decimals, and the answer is 0.039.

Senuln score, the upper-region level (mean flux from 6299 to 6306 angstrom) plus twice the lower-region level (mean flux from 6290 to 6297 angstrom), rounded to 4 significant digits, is 8.671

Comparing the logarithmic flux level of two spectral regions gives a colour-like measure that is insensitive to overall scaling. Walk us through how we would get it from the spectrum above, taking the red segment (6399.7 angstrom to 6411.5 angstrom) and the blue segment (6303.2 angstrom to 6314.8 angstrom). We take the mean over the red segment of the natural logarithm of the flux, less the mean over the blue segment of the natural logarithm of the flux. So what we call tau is -0.033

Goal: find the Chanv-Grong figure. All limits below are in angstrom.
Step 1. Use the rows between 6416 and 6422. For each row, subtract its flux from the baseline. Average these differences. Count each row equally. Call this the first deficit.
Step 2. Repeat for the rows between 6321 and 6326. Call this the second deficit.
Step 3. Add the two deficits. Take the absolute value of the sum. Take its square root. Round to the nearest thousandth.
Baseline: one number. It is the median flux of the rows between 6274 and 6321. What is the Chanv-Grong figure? 0.439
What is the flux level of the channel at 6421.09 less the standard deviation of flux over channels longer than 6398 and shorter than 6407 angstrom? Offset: 2.71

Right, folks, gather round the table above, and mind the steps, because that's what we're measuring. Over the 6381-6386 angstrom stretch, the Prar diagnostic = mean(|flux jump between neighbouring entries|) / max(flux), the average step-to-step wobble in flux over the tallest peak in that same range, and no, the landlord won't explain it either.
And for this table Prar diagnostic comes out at 0.002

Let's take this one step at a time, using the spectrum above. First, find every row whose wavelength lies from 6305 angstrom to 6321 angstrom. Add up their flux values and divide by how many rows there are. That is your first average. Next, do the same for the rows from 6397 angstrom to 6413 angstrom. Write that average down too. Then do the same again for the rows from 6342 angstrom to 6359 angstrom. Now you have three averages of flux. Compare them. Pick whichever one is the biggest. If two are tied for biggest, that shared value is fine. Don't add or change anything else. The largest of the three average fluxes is 2.84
